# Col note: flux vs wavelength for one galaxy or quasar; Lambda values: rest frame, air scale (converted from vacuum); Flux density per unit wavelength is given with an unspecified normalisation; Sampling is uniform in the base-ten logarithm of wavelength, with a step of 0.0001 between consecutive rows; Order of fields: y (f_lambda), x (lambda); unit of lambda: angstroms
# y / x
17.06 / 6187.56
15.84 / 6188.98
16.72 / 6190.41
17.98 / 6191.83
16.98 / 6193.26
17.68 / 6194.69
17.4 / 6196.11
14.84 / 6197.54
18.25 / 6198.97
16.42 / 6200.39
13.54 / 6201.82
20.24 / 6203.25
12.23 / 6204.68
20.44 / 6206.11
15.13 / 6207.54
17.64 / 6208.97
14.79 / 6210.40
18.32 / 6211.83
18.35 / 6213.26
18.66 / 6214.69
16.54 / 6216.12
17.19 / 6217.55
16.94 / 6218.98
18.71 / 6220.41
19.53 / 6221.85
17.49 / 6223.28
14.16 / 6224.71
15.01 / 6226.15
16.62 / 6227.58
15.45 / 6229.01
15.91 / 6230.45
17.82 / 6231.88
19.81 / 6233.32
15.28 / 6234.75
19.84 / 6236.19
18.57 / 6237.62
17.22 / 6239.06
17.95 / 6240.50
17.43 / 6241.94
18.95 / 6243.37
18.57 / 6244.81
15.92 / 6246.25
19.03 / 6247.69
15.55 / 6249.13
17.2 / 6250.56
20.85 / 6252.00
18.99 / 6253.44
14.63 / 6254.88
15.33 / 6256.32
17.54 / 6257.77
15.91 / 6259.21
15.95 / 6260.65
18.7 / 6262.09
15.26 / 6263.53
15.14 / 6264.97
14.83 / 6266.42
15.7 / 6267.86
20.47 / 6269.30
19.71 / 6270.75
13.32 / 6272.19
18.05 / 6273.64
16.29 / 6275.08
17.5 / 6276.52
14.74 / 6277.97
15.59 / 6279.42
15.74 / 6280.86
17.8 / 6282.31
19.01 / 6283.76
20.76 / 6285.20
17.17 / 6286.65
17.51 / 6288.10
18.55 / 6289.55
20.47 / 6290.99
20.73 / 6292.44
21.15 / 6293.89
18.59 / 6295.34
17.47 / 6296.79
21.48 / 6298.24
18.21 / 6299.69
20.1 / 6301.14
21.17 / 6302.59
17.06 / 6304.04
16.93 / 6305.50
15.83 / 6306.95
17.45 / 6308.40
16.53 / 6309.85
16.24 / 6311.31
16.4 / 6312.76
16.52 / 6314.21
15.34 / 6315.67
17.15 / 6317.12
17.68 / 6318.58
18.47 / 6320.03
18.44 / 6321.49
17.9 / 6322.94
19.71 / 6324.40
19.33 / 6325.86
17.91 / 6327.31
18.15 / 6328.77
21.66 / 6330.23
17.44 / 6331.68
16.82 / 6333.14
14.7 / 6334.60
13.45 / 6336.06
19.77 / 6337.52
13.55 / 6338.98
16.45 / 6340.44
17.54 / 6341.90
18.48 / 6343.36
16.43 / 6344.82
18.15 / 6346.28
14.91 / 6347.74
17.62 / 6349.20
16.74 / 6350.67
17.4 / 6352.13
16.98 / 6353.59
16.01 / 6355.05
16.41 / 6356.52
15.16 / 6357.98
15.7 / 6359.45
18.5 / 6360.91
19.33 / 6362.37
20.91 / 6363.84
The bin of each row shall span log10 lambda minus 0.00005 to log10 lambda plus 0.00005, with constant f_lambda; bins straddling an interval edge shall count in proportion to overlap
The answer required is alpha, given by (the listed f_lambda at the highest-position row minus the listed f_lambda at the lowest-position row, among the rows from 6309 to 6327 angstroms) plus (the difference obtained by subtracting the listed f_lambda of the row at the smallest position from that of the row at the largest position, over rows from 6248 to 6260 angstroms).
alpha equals 3.2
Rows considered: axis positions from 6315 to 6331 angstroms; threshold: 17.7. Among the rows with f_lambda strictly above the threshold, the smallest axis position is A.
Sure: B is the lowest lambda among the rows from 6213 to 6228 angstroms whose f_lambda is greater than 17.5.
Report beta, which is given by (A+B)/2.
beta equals 6266.6 angstroms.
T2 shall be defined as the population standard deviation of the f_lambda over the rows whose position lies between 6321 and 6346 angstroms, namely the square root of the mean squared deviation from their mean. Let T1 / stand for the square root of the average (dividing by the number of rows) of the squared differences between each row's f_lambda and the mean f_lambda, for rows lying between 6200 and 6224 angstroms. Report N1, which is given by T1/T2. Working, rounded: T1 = 2.19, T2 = 2.11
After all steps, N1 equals 1.04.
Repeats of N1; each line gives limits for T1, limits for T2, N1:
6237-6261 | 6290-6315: 0.82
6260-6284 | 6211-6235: 1.22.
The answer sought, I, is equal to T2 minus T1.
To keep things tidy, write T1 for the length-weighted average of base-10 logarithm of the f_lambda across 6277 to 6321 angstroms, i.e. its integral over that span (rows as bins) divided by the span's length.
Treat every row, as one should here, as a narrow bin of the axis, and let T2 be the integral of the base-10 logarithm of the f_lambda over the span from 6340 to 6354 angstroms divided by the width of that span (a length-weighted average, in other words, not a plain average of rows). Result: -0.02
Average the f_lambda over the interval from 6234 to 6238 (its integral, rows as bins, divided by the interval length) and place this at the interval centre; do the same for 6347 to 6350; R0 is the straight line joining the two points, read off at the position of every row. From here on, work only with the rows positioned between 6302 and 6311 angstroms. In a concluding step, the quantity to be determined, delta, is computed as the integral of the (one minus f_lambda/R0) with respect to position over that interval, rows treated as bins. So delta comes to -0.3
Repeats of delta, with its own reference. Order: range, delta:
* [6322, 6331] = -1.4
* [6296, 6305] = -1.2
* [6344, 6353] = -0.4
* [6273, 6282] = 0.5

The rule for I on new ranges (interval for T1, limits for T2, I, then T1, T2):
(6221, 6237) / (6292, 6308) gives 0.05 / 1.23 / 1.27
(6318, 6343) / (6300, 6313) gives 0.00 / 1.24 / 1.24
